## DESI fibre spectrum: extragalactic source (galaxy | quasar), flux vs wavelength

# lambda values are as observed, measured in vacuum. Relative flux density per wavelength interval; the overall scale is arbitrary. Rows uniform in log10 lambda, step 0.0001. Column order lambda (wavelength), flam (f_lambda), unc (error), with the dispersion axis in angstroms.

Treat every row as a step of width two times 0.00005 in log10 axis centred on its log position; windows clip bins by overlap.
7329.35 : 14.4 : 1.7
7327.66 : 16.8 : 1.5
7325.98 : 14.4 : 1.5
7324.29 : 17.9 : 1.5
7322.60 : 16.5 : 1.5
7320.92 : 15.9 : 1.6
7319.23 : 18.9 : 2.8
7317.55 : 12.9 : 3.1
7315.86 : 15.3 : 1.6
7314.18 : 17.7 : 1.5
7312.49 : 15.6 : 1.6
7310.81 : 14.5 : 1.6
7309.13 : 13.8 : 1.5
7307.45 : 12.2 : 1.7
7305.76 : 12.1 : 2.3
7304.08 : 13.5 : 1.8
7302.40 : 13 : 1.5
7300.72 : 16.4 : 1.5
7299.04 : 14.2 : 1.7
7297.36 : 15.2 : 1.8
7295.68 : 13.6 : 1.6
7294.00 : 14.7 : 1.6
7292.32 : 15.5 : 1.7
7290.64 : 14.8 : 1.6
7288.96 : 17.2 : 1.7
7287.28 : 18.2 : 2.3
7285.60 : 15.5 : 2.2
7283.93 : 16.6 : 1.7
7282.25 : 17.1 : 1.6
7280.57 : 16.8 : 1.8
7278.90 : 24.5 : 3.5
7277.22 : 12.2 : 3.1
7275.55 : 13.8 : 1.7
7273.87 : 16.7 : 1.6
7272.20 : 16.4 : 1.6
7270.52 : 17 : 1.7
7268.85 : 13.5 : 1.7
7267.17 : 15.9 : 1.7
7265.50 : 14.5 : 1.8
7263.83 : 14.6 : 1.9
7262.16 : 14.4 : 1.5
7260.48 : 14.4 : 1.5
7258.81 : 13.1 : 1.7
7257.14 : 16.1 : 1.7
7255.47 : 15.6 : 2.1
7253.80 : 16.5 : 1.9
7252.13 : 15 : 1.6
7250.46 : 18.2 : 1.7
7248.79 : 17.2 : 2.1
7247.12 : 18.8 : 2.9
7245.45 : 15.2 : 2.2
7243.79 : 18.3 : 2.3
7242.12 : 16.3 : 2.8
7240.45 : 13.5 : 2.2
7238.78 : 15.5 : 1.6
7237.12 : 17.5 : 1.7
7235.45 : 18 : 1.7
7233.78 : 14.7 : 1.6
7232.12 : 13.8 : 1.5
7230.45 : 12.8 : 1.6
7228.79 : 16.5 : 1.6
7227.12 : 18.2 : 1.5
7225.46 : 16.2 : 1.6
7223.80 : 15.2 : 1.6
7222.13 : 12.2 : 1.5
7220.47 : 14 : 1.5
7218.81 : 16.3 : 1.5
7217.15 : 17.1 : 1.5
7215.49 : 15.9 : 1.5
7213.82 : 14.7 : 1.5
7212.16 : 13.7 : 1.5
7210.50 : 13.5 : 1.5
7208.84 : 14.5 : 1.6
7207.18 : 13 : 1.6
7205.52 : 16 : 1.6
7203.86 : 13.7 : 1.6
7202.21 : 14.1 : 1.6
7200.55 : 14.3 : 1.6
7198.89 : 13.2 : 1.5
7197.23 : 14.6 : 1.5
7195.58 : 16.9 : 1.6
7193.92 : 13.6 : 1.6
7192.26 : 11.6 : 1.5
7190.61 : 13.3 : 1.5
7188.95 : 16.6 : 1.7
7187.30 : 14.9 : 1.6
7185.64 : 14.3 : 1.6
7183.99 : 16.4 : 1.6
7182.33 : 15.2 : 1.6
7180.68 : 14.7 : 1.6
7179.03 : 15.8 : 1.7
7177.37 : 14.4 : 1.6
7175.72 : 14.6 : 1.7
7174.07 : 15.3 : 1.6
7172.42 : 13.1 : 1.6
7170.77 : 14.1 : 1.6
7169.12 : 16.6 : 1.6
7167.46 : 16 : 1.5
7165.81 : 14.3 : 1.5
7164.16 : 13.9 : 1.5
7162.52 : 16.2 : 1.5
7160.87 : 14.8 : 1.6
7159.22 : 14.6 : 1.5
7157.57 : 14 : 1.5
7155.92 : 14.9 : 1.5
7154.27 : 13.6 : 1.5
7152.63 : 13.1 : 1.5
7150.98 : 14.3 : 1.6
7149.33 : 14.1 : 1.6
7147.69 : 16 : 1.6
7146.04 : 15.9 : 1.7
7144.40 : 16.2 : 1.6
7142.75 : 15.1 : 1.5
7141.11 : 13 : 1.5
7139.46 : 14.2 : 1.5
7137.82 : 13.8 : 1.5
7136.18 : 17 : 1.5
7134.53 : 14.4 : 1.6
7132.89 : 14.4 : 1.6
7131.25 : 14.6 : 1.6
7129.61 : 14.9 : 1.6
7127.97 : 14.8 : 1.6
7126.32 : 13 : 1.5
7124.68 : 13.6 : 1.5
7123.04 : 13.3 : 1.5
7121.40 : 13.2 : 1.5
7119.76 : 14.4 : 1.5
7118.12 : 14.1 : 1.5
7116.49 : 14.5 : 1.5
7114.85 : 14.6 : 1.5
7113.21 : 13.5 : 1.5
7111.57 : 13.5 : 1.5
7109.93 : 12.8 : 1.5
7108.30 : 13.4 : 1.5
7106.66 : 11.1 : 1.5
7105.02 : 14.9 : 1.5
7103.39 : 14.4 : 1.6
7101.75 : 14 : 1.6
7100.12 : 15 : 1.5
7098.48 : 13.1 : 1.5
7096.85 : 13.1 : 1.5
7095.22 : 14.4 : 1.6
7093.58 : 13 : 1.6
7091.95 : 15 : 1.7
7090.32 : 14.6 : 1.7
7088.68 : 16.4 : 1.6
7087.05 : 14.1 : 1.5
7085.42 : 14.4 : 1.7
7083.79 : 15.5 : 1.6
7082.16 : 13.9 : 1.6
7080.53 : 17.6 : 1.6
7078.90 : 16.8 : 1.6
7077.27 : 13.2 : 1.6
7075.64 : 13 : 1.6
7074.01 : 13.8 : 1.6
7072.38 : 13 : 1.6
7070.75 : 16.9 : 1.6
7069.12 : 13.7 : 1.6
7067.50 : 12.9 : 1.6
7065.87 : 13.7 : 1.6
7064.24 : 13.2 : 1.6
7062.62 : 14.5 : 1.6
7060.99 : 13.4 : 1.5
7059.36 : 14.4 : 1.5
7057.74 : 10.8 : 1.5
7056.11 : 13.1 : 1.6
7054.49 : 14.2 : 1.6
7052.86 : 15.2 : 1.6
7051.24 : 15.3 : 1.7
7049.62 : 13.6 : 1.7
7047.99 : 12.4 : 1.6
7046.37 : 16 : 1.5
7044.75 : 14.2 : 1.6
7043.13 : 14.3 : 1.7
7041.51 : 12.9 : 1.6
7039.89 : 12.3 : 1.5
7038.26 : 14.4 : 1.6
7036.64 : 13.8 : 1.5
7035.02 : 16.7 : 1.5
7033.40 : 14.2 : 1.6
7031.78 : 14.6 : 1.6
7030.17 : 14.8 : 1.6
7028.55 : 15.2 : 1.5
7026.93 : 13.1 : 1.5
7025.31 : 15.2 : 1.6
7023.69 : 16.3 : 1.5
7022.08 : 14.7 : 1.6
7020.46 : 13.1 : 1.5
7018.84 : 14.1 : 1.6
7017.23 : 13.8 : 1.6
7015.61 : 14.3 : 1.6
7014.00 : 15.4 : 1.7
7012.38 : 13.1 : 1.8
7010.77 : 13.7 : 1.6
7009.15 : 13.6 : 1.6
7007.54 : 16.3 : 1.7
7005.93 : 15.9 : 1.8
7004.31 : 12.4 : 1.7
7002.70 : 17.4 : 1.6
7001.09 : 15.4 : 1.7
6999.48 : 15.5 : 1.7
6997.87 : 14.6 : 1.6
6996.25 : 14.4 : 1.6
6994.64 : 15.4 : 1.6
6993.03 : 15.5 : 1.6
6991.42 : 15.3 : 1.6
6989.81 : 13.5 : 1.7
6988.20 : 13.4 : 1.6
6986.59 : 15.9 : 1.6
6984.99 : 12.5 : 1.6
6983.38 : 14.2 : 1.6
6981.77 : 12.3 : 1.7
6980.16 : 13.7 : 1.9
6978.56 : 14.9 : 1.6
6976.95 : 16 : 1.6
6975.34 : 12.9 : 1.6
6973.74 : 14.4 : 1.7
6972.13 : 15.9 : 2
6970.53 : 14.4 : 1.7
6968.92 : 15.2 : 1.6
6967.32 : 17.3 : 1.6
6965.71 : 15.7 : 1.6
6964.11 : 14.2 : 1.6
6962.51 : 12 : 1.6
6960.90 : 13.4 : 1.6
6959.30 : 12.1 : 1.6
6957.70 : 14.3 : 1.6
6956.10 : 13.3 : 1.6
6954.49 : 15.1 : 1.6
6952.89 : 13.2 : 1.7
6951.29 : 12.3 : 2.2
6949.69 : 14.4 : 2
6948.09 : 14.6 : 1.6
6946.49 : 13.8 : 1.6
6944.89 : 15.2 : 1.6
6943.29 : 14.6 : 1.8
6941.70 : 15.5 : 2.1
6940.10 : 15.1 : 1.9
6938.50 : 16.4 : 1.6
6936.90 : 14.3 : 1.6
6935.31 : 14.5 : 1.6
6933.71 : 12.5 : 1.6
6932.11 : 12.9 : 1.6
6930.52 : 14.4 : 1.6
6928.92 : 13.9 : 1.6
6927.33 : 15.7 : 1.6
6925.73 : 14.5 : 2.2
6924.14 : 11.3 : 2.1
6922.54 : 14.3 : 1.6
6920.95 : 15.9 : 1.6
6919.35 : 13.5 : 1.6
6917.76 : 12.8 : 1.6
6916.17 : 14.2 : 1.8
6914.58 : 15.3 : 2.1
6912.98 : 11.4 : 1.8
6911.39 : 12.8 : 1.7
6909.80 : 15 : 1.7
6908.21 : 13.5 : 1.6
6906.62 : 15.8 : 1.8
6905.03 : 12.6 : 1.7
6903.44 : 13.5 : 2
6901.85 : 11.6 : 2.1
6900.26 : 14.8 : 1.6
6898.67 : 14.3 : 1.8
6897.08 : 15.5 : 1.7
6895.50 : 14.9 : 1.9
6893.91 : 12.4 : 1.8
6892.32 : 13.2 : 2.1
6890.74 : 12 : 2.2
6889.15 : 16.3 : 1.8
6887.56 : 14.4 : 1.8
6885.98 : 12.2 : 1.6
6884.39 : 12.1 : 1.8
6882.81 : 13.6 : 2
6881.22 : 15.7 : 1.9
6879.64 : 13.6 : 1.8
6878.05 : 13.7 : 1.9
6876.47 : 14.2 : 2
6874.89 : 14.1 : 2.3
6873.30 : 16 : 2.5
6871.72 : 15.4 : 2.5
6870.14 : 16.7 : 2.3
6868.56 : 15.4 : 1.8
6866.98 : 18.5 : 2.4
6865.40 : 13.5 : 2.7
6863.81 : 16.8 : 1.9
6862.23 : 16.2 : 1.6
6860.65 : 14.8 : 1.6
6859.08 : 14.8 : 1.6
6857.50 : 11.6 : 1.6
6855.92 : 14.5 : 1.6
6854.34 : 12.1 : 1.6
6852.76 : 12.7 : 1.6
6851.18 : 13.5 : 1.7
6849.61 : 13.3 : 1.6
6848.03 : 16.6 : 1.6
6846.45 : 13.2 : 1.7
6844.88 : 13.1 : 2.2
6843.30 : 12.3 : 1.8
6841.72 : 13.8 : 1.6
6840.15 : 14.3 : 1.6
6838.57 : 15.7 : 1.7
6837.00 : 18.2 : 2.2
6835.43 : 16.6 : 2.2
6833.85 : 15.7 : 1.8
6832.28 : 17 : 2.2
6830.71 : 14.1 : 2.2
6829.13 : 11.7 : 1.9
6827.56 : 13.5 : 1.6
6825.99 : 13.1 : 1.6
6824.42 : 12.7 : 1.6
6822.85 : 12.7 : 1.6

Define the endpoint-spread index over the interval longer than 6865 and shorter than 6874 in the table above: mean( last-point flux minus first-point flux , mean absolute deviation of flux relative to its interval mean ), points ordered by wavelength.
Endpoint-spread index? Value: 1.8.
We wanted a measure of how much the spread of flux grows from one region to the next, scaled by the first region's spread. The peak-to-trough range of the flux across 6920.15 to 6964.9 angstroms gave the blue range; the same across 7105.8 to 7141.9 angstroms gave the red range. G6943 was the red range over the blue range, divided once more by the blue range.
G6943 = 0.23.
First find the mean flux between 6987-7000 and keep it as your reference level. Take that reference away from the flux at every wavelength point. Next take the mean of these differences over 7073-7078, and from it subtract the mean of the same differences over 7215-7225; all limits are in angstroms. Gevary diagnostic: -1.8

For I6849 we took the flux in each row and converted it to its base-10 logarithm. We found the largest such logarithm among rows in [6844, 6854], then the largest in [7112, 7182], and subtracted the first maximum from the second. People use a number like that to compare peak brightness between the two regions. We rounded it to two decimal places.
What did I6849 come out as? 0.01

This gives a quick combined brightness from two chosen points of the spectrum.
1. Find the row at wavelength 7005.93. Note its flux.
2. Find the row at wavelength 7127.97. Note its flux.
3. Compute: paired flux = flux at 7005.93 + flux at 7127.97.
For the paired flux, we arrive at 30.7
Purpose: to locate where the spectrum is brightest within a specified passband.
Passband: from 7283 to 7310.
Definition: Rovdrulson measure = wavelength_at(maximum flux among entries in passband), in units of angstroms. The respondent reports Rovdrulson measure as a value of 7287.28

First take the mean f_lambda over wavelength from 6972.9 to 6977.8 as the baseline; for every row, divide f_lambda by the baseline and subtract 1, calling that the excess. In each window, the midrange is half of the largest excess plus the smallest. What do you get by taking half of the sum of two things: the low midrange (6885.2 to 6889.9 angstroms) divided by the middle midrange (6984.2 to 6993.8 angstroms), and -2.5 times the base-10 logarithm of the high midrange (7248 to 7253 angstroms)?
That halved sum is 1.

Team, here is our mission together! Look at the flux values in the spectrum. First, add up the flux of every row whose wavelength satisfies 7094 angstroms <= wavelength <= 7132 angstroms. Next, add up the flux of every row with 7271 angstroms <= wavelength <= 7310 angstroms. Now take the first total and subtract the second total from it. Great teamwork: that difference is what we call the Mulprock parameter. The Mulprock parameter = -36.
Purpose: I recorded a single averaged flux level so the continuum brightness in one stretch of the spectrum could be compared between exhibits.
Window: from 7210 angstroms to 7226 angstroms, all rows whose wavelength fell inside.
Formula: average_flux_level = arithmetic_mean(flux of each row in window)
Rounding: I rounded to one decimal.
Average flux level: 14.9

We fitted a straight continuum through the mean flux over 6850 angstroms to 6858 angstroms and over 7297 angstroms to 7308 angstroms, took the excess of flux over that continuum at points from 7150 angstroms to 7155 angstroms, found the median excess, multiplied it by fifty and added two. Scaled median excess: 7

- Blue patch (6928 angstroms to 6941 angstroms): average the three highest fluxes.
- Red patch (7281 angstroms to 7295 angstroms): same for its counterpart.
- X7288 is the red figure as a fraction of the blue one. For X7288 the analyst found 1.14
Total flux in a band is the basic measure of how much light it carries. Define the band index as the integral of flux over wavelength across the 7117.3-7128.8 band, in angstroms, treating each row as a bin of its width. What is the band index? 158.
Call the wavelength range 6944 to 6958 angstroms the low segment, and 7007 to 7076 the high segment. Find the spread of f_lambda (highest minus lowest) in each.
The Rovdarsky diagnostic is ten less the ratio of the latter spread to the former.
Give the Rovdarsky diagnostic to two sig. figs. 7.9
